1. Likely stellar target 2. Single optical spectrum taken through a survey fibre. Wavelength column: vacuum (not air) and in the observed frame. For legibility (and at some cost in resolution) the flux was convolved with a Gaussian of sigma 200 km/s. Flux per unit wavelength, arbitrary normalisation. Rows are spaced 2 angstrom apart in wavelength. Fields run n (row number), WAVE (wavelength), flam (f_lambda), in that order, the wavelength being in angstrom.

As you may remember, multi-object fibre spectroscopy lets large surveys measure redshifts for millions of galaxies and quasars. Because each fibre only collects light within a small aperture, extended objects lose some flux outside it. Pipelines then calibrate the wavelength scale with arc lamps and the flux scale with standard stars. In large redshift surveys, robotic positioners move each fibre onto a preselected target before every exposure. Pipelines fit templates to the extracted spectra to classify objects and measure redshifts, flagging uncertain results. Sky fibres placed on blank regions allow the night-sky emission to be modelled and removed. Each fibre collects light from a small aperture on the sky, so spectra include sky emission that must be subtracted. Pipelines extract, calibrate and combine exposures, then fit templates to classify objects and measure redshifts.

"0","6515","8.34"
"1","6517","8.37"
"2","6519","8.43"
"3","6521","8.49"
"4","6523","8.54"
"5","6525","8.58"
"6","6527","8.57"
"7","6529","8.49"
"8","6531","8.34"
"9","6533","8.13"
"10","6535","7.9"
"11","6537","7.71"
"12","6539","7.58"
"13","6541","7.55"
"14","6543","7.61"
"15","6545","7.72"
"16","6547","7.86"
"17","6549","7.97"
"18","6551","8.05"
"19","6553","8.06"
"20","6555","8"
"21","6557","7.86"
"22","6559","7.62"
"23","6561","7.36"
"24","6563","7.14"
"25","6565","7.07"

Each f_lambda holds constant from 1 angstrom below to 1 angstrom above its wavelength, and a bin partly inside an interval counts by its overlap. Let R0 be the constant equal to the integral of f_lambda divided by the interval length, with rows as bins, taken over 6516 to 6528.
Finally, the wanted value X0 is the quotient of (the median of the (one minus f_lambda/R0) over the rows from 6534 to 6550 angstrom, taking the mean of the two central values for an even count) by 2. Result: 0.046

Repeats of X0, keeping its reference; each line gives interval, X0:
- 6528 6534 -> 0.009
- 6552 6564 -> 0.045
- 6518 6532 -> 0.000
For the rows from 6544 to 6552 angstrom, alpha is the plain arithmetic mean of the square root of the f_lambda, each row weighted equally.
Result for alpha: 2.81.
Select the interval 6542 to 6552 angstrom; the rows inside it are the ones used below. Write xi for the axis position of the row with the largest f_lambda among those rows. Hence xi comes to 6551 angstrom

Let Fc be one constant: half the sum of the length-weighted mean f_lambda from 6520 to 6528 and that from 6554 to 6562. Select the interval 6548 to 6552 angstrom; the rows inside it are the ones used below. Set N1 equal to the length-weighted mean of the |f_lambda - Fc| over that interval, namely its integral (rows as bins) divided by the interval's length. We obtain 0.1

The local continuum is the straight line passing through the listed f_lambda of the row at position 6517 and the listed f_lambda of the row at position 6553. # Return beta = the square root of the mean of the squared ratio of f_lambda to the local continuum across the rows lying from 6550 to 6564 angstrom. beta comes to 0.963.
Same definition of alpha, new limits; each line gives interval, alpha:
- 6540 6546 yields 2.76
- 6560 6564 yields 2.69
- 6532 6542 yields 2.79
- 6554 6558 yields 2.82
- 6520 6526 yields 2.92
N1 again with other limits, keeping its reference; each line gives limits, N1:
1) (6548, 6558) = 0.1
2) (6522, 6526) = 0.4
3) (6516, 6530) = 0.4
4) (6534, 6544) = 0.5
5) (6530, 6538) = 0.2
